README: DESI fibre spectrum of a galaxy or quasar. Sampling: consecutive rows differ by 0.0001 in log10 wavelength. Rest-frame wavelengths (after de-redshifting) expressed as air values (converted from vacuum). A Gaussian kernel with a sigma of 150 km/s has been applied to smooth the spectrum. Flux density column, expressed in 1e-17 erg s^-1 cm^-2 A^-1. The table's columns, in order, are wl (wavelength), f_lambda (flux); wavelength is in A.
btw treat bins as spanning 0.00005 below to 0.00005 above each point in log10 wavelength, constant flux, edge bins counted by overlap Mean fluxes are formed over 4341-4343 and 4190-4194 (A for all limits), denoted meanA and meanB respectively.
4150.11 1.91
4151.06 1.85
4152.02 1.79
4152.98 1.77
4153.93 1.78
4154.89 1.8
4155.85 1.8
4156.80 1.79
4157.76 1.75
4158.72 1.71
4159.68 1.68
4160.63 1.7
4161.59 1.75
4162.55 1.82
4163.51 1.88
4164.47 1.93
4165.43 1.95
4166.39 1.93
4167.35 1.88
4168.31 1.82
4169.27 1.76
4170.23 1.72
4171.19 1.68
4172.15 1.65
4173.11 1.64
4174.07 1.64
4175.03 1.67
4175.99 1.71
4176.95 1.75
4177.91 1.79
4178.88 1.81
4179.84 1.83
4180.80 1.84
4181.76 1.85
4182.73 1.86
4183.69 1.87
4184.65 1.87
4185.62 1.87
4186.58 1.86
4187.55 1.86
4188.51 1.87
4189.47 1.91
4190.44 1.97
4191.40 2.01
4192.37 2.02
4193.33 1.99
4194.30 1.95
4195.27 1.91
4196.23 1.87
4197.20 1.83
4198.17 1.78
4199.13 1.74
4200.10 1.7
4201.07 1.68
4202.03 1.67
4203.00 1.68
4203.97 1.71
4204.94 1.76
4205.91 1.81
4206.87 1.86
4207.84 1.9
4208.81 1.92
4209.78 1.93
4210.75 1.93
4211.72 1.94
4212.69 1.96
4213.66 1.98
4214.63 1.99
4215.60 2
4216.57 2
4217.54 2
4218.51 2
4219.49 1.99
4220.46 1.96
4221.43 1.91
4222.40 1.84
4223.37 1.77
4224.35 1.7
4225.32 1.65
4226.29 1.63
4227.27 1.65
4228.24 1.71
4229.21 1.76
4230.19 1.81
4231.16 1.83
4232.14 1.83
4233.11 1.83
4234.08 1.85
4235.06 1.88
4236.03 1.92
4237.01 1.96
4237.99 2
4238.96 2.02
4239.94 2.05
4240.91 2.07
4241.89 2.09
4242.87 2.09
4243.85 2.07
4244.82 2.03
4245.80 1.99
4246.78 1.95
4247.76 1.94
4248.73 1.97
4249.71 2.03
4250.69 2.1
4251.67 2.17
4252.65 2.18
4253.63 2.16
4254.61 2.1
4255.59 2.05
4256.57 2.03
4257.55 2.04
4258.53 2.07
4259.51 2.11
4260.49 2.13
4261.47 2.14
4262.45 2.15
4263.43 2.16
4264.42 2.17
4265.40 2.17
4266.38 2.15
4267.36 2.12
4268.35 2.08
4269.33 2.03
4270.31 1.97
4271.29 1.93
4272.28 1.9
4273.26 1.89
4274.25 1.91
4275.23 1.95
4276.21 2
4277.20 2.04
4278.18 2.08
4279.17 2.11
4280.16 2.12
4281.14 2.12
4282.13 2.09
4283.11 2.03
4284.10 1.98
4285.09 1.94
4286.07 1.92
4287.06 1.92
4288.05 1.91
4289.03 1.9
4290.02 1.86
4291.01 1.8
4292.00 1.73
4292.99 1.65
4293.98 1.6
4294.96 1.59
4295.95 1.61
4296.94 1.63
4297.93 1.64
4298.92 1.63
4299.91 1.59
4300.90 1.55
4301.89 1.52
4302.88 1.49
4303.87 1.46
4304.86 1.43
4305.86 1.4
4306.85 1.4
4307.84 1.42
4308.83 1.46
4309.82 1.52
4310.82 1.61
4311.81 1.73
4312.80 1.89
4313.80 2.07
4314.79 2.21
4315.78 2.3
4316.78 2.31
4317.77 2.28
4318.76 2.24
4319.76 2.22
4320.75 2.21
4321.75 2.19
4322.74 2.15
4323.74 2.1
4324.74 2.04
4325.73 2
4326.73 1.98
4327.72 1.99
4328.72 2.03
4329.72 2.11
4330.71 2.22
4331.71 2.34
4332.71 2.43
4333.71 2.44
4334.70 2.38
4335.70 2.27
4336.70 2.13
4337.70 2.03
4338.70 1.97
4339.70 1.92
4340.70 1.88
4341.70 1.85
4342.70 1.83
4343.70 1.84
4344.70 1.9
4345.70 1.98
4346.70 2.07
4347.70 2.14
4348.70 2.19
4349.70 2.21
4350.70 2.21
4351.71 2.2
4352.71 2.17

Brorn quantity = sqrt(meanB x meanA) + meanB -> 3.9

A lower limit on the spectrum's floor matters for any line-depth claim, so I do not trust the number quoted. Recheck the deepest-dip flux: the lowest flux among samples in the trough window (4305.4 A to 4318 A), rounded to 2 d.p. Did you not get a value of 1.40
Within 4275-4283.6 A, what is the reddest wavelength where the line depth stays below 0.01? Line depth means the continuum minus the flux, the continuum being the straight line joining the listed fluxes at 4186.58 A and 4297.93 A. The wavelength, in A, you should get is 4283.11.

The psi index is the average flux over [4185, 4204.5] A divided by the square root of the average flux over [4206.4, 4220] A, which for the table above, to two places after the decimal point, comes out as 1.32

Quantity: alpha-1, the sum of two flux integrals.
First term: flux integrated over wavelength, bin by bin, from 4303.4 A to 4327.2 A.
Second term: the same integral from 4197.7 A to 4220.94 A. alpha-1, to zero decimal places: 89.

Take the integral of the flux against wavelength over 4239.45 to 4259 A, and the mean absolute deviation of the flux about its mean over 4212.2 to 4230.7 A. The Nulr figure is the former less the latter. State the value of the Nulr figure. 40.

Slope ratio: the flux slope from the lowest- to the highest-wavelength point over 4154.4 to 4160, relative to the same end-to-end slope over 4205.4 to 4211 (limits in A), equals -1.0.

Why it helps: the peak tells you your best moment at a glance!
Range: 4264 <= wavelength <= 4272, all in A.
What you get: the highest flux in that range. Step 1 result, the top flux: 2.17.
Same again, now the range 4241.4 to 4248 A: 2.09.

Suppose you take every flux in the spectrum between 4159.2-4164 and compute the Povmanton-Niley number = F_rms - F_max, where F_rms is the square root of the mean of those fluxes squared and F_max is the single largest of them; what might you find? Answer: -0.11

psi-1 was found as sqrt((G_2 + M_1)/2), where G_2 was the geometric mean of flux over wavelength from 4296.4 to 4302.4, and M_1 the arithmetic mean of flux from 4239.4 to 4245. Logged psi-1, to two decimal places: 1.35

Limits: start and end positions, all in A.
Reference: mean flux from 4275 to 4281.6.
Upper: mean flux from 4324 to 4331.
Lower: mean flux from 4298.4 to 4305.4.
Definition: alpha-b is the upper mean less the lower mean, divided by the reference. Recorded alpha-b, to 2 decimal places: 0.26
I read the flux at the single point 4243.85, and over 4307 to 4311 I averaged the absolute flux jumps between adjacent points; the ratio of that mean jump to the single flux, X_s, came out 0.031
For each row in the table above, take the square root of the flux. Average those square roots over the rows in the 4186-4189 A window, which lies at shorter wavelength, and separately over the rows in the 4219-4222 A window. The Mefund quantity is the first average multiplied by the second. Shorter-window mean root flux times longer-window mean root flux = 1.91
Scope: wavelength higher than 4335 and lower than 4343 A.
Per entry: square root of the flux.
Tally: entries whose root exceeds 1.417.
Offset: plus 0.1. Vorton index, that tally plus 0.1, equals 3.1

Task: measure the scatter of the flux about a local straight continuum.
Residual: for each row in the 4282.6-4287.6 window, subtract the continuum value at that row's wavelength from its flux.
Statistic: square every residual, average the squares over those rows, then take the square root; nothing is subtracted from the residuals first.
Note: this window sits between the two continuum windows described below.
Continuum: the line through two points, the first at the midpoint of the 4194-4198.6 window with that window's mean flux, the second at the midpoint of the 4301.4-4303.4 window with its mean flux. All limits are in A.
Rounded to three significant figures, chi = 0.396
